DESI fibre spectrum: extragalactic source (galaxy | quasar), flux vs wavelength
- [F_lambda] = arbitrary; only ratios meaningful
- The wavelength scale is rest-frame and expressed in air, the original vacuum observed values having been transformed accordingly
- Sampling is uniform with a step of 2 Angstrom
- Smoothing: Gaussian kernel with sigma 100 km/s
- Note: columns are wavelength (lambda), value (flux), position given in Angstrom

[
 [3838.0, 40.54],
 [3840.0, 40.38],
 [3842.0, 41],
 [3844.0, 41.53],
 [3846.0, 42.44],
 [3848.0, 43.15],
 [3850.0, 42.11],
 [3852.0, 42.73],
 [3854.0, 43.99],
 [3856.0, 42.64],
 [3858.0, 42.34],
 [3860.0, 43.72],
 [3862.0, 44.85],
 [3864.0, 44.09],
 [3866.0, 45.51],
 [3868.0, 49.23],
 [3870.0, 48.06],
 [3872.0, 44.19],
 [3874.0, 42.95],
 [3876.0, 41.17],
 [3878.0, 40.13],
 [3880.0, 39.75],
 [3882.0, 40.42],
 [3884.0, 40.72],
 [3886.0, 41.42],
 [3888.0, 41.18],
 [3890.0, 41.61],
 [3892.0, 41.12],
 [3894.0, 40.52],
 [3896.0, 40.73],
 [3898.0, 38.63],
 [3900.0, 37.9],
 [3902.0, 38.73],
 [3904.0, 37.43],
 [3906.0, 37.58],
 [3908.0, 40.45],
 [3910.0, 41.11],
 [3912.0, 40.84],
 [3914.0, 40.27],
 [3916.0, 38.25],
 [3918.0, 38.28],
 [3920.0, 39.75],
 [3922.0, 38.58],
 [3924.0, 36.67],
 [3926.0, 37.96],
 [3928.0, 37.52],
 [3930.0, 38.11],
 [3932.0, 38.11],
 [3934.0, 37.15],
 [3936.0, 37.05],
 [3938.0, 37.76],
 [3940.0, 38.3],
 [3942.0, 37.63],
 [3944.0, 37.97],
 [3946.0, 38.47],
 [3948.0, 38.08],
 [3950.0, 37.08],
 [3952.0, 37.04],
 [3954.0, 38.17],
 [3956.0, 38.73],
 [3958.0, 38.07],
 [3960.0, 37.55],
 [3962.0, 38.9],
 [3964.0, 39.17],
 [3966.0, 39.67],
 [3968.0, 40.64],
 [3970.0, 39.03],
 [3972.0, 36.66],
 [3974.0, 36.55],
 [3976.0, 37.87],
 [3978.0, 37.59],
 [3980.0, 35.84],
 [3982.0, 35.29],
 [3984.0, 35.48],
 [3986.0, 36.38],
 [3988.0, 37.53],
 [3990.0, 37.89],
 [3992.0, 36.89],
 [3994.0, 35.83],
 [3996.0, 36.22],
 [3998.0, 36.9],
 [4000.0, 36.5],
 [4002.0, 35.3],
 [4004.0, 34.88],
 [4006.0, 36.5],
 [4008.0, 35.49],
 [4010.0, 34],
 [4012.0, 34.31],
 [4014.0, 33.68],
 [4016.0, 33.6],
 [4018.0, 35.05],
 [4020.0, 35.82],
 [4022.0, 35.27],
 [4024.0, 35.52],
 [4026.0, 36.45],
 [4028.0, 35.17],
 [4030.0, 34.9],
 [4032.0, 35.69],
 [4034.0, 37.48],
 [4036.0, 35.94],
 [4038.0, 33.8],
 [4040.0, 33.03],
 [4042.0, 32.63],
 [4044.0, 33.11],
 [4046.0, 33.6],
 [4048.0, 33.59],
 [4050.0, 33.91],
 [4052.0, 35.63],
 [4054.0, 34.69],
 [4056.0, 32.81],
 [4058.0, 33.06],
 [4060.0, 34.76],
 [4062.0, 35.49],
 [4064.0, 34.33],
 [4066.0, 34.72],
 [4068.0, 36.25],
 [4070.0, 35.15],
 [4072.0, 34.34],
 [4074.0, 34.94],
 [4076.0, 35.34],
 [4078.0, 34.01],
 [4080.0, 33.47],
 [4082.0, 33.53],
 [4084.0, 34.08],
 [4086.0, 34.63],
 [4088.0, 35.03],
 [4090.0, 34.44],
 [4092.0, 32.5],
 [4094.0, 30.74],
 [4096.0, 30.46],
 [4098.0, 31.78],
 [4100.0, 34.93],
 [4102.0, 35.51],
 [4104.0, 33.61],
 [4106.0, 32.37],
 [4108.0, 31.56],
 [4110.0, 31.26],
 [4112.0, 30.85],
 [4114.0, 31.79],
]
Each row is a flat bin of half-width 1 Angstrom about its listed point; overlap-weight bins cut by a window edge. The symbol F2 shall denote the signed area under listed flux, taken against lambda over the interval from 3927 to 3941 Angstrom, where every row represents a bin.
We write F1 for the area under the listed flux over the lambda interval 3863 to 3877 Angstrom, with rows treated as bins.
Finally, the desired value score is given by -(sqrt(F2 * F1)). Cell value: -577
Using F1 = 630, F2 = 528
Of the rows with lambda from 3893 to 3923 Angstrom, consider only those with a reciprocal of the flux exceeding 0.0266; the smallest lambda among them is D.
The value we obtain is 3904.0 Angstrom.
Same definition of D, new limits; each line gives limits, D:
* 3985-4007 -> 3986.0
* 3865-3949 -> 3904.0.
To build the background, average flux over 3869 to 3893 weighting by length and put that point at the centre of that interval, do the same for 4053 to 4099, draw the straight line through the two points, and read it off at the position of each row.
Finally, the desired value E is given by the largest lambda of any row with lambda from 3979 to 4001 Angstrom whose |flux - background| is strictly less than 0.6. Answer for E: 4000.0 Angstrom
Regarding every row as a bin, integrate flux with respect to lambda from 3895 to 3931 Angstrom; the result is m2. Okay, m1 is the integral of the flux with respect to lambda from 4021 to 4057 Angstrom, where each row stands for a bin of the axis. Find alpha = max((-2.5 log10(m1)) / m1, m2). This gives 1398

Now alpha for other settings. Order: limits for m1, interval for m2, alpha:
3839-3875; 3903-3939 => 1386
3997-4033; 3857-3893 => 1545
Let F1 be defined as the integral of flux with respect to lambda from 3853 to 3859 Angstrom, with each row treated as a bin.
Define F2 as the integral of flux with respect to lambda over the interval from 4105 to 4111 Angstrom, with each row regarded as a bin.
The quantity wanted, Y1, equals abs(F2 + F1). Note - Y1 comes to 448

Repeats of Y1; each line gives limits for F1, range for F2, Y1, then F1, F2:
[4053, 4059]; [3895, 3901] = 436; 201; 235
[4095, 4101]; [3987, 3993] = 419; 194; 225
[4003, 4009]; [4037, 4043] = 413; 214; 199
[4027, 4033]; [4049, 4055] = 420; 212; 208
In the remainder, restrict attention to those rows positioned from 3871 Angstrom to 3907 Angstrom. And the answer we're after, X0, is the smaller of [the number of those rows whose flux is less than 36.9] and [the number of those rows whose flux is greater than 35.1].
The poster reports 0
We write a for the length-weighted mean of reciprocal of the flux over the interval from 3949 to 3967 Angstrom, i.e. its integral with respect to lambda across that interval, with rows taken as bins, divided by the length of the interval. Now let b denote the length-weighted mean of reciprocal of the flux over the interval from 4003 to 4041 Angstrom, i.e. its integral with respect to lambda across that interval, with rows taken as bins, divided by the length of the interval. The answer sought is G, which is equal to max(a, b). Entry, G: 0.0285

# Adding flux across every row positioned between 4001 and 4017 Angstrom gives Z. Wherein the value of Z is 278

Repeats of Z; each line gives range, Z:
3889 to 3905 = 317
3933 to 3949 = 302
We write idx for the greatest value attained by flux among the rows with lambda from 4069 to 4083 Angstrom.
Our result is 35.34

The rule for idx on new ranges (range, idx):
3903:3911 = 41.11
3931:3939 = 38.11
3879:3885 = 40.72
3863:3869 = 49.23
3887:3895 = 41.61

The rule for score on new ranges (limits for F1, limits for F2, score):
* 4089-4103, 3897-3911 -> -500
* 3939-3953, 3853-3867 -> -570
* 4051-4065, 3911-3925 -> -512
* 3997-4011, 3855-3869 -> -558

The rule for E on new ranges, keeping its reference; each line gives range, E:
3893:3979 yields 3978.0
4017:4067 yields 4066.0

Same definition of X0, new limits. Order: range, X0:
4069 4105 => 3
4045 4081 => 5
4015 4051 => 8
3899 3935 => 1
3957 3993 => 7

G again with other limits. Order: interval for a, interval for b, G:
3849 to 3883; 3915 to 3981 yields 0.0263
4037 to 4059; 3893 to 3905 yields 0.0298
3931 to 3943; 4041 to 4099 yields 0.0295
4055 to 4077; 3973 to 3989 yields 0.0289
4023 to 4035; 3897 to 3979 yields 0.0279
